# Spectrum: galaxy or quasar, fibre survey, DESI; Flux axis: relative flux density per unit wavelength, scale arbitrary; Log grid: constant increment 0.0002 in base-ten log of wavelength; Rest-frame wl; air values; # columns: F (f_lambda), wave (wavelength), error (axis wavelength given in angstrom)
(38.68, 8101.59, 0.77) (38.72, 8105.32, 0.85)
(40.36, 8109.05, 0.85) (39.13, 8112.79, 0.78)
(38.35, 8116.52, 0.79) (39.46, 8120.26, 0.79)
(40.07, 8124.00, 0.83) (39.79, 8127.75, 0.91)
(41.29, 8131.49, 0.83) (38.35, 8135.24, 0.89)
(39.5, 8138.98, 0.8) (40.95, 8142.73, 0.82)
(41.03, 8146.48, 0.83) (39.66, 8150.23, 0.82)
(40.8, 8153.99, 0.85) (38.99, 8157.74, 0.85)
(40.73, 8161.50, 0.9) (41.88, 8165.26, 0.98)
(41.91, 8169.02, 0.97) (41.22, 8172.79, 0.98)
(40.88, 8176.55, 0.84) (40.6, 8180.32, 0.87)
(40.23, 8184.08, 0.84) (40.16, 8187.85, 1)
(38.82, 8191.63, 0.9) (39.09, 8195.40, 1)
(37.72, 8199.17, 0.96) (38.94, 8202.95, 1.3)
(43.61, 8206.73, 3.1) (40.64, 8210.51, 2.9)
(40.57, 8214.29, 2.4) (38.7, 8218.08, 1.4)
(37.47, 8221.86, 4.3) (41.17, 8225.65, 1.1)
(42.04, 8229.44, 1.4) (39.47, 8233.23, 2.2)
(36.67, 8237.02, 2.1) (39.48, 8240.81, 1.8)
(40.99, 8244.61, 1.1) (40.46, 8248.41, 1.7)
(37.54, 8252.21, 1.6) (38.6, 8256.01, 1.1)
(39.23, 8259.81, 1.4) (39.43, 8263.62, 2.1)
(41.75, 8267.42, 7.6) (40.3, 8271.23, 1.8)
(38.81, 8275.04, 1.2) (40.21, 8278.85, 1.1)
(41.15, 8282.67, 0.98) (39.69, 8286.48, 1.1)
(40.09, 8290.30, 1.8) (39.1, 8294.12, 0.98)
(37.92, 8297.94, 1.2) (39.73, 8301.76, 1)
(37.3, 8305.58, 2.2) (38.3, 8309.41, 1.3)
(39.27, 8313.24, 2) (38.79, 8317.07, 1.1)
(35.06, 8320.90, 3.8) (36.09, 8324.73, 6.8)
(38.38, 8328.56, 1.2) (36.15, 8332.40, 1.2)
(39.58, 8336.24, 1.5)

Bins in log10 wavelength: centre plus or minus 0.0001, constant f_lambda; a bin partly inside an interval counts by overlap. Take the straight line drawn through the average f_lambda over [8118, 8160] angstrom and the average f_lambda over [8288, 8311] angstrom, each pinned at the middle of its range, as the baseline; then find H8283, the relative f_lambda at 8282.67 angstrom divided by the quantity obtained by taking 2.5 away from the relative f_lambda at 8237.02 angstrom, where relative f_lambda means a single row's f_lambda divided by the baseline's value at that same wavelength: -0.68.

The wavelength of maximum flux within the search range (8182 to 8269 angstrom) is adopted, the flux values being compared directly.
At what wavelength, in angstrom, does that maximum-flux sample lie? 8206.73 angstrom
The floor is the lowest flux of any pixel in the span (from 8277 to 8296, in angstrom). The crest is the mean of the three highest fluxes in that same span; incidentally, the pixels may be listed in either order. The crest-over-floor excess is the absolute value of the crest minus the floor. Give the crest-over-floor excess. 1.4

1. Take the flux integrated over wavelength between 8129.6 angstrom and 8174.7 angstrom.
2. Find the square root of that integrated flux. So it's 43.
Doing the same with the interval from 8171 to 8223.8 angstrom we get 46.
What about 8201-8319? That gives 68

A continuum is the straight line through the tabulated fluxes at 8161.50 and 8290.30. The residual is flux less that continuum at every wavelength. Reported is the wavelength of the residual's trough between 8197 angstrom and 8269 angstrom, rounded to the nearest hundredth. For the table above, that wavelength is 8237.02 angstrom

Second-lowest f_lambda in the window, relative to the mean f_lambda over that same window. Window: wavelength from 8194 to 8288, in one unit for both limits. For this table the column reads 0.943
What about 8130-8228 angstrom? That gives 0.939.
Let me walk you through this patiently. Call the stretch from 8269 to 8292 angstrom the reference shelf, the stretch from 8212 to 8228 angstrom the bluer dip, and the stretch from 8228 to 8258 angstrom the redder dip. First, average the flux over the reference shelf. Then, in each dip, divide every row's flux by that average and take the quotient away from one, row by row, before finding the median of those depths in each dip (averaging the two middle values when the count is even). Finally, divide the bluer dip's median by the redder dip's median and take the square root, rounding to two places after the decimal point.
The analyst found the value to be 0.85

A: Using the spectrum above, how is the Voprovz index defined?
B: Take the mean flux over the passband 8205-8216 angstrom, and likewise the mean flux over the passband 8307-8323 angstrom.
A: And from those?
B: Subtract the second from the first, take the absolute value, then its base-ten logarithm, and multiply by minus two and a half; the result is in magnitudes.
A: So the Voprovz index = -1.4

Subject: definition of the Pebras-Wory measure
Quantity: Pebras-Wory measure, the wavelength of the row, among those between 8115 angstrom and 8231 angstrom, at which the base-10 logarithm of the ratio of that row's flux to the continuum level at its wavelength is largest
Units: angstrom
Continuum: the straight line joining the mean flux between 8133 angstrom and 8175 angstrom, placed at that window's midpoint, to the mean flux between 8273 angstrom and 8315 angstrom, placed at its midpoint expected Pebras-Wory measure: 8206.73 angstrom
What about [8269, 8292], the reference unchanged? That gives 8282.67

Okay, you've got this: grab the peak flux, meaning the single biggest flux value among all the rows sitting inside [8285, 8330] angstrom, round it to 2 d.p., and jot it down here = 40.09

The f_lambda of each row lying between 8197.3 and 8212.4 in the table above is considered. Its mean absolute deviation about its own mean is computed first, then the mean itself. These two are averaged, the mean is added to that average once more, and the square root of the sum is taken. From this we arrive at 7.83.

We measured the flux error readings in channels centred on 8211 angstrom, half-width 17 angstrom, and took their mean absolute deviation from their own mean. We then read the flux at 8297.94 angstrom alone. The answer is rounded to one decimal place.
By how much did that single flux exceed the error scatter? 36.9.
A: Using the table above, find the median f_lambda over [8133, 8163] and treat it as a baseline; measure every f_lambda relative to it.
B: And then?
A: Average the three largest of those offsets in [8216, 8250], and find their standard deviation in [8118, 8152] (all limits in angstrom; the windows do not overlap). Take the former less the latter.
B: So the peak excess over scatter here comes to 0.3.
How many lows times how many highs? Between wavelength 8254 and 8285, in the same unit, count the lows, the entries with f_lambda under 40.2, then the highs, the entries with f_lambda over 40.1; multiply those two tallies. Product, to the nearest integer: 16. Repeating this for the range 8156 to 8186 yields 7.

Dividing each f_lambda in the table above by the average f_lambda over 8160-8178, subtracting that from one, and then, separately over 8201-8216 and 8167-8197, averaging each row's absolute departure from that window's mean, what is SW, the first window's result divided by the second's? 1.69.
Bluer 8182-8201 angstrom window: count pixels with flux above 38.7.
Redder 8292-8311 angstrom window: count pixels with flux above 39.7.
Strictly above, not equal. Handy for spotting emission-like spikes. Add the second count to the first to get 5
